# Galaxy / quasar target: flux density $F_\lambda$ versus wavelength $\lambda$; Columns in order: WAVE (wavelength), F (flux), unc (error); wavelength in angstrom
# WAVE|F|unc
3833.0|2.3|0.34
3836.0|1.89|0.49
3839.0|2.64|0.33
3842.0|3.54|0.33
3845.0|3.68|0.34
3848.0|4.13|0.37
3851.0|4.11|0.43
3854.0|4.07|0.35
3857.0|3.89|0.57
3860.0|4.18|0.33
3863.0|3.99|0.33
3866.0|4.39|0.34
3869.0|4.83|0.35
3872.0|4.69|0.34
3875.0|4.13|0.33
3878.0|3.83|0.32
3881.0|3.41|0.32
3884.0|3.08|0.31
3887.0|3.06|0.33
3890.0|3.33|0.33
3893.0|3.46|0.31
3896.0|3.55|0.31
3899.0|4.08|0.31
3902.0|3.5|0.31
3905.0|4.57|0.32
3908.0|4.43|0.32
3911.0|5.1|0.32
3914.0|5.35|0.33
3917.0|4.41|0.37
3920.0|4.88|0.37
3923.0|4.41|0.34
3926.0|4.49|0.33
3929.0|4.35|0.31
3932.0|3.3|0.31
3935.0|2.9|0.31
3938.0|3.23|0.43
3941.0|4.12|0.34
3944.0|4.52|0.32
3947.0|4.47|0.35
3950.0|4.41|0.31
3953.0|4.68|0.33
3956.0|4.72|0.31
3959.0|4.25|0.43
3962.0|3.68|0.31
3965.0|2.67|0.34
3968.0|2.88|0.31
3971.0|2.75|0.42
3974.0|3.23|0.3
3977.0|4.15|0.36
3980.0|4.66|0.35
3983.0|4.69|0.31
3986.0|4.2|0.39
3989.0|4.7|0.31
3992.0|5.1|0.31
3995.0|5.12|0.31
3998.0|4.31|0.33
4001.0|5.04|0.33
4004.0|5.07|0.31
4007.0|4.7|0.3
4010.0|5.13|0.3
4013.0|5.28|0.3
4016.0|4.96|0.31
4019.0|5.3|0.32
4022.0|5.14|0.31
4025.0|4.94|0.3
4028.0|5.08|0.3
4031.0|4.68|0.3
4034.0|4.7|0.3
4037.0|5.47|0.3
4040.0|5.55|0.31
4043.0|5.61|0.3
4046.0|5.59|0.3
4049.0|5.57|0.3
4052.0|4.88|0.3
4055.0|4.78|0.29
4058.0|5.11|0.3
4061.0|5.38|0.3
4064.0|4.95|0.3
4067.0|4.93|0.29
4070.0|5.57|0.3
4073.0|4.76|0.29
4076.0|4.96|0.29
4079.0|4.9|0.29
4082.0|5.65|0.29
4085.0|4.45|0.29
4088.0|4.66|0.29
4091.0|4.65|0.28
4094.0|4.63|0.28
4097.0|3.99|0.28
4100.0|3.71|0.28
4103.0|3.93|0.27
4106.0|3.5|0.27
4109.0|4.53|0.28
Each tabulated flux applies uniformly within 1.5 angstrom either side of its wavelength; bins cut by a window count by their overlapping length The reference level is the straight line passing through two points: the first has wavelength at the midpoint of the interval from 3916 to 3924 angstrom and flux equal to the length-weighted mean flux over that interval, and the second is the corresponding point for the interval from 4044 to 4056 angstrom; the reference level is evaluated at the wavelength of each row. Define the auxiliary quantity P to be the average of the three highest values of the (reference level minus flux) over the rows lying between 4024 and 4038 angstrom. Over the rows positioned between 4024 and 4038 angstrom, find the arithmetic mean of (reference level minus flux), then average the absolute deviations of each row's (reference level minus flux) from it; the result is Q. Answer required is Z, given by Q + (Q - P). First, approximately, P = 0.37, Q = 0.2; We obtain 0.10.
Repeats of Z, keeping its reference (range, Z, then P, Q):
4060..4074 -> 0.13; 0.45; 0.3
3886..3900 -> -0.68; 1.15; 0.2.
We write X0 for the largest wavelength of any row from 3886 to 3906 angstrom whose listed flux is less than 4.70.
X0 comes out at 3905.0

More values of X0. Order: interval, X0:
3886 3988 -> 3986.0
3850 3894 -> 3893.0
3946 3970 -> 3968.0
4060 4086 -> 4085.0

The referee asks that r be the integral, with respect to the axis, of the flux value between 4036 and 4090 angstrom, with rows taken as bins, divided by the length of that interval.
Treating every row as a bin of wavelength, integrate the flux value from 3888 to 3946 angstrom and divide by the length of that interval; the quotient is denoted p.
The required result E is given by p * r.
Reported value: 21.1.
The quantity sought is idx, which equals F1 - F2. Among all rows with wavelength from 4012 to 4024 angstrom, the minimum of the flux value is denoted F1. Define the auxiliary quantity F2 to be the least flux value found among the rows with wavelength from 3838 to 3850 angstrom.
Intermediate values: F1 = 4.96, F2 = 2.64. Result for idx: 2.3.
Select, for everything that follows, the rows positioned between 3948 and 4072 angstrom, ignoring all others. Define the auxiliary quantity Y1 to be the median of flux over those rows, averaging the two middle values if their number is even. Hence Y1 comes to 4.9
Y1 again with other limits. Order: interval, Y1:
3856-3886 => 4.1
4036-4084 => 5.2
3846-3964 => 4.1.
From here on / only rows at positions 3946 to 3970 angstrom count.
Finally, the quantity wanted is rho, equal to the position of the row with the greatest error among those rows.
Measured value 3959.0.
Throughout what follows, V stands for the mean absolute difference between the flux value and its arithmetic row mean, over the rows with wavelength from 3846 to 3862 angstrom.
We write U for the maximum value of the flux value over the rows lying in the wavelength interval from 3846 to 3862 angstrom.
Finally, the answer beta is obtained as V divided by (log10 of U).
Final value 0.12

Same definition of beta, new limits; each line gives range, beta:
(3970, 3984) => 1.08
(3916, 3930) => 0.22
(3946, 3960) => 0.23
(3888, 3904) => 0.32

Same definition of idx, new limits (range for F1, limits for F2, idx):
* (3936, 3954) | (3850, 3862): -0.7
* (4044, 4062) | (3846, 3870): 0.9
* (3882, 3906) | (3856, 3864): -0.8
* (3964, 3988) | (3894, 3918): -0.8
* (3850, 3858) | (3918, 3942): 1.0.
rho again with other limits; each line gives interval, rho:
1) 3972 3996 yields 3986.0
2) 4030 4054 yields 4040.0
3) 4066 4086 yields 4070.0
